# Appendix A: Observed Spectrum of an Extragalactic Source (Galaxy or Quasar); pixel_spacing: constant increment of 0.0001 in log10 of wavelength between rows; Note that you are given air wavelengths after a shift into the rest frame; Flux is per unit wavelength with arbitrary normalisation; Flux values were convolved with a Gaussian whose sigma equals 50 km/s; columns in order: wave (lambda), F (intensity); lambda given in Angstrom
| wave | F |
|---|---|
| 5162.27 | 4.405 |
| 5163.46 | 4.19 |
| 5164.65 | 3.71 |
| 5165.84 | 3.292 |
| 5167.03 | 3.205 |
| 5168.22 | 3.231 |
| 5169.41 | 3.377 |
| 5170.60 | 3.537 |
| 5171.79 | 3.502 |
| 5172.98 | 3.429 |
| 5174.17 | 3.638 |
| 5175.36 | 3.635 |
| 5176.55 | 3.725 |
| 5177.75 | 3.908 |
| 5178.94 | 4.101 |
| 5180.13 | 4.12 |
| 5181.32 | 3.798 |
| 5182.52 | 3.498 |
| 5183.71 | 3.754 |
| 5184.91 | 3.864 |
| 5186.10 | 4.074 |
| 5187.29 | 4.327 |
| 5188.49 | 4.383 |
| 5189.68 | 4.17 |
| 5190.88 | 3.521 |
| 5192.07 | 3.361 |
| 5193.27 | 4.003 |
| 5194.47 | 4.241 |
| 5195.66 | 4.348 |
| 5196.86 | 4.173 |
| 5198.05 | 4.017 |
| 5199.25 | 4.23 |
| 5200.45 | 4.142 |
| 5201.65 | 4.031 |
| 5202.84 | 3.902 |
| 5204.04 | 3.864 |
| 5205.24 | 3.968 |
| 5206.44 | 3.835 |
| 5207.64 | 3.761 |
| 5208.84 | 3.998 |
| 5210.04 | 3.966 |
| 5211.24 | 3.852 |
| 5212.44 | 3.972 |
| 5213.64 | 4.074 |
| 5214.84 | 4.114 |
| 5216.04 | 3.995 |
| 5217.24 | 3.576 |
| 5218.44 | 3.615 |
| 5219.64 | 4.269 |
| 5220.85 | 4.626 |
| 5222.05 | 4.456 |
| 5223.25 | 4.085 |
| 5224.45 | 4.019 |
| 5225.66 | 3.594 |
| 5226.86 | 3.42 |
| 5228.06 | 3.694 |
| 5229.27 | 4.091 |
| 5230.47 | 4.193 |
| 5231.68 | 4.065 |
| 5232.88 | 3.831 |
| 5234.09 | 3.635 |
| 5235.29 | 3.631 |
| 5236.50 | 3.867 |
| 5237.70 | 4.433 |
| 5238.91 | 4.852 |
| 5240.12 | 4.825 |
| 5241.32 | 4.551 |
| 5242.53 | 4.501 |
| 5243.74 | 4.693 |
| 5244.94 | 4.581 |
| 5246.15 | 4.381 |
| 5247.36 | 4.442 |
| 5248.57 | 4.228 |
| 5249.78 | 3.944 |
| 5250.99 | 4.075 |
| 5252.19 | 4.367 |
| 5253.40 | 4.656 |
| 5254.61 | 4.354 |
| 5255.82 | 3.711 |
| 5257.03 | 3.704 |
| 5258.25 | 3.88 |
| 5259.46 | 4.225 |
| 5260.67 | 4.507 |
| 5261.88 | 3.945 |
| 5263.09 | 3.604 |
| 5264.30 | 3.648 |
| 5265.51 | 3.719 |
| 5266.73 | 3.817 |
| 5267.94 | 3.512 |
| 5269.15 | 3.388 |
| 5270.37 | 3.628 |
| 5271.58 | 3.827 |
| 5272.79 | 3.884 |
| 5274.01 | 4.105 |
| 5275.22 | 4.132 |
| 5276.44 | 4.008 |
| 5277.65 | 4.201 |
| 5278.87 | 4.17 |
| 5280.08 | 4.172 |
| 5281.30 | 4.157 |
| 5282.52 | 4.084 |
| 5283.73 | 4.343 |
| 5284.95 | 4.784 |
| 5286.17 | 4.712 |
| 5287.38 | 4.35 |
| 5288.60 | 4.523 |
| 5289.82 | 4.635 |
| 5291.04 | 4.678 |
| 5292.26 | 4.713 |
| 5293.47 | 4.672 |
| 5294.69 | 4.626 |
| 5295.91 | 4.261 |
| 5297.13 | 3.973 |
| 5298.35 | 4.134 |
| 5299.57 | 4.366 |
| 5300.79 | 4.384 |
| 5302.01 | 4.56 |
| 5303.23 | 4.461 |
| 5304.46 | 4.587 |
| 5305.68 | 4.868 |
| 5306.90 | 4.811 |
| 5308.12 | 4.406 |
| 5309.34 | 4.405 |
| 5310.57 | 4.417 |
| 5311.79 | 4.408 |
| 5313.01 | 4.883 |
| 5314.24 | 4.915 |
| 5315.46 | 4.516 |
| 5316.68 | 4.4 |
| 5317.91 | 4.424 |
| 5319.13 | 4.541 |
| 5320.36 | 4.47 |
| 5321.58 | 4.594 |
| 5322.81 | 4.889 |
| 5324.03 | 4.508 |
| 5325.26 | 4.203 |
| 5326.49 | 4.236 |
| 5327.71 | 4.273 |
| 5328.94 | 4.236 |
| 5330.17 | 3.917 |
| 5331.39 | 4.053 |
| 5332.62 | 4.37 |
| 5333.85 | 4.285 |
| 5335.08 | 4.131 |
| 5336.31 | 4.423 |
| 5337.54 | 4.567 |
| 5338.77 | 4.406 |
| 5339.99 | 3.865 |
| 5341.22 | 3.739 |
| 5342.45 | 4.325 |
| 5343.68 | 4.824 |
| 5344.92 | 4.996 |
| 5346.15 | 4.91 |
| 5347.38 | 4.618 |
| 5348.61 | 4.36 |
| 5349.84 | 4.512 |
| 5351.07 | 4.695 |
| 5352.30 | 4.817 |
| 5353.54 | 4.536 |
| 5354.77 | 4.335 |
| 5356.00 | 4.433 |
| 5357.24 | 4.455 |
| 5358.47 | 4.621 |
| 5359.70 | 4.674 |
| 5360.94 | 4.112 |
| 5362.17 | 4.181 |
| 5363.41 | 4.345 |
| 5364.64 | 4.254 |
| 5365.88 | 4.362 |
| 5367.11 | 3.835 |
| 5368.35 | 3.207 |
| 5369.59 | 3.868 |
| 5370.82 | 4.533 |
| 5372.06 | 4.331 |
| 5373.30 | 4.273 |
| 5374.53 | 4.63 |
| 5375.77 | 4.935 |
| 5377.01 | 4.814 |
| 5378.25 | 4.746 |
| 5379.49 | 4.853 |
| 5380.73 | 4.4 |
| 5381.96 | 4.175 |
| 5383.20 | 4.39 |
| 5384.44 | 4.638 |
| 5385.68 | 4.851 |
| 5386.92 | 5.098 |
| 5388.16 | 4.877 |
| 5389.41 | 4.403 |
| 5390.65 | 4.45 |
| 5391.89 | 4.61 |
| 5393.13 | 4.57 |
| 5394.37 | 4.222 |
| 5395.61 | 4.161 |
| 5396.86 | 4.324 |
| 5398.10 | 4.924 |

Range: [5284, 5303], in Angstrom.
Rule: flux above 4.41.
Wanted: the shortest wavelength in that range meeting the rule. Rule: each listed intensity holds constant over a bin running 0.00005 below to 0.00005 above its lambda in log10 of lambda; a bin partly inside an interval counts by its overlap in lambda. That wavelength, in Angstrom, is 5284.95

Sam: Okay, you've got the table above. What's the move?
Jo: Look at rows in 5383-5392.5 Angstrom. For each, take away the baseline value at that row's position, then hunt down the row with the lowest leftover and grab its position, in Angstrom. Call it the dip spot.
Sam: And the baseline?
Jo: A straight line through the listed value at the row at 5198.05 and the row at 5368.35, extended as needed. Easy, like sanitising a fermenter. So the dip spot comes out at 5383.20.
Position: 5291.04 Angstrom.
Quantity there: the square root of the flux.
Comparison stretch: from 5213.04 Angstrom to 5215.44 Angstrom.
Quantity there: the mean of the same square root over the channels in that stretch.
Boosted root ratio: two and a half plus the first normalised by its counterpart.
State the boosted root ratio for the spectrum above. 3.57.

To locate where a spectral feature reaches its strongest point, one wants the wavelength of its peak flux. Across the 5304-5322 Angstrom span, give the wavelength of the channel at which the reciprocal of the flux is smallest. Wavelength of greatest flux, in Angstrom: 5314.24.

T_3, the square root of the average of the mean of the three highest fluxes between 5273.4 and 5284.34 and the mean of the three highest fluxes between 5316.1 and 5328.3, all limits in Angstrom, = 2.111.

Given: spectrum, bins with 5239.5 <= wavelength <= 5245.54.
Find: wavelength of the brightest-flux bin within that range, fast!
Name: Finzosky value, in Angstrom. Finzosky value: 5240.12 Angstrom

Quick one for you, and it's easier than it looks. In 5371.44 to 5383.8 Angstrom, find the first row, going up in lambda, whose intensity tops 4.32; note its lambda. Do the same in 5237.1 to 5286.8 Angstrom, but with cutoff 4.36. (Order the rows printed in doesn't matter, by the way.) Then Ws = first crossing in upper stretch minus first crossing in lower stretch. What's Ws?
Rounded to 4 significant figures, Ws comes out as 134.4 Angstrom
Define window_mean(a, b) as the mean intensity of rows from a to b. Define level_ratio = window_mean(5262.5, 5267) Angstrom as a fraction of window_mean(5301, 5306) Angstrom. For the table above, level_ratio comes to 0.80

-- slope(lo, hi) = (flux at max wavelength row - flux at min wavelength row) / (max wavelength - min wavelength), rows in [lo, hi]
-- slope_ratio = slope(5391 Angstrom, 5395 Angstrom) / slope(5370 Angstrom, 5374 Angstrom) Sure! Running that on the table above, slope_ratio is 1.5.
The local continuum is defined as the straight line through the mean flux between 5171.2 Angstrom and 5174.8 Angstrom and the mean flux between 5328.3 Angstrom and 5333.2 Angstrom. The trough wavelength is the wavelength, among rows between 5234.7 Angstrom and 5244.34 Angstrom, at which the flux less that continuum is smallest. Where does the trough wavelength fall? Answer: 5235.29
